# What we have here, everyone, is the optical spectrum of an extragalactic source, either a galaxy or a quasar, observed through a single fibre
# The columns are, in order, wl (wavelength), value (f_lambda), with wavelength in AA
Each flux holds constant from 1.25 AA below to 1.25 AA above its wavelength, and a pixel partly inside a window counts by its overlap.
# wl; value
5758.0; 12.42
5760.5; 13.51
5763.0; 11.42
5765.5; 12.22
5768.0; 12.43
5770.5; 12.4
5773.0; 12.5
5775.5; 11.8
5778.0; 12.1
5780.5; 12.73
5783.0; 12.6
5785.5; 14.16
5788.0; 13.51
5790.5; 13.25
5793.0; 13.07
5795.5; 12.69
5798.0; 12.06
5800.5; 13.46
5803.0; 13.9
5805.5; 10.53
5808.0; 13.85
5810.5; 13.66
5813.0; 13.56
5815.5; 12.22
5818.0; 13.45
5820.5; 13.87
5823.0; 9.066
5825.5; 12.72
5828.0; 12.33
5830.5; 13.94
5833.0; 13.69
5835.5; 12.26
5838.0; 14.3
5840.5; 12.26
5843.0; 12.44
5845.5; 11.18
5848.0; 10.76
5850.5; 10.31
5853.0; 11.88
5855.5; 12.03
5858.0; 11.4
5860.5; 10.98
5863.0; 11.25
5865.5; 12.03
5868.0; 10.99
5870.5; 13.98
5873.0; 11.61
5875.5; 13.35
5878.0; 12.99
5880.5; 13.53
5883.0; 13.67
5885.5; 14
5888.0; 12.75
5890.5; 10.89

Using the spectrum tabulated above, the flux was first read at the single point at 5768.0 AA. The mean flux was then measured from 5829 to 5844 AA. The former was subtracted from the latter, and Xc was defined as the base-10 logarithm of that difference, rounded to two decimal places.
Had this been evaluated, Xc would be -0.14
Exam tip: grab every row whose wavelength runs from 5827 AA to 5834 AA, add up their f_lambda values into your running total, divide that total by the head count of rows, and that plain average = 13.3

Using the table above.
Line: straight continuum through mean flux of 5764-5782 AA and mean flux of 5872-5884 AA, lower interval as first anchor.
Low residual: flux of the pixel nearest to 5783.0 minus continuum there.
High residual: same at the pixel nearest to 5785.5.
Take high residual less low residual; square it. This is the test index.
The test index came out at 2.4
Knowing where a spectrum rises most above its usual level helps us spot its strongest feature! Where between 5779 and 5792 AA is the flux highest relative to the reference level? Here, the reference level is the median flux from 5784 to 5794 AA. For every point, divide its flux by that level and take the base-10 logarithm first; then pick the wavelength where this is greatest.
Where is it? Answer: 5785.5 AA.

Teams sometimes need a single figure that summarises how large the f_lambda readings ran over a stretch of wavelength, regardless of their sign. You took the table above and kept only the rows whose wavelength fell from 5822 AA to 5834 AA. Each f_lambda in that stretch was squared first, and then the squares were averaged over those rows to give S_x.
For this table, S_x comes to 156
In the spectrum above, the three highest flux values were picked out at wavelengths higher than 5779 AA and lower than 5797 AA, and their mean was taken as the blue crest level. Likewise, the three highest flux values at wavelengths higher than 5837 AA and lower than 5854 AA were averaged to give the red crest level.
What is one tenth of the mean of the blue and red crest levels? 1.33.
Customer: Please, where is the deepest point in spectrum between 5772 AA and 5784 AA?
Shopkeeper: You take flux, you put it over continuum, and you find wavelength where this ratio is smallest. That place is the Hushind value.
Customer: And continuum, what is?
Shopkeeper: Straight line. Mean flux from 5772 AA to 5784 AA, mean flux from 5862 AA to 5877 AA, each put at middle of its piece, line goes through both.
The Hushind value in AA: 5775.5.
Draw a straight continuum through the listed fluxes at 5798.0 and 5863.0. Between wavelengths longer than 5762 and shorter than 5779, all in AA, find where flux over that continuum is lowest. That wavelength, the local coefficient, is 5763.0 AA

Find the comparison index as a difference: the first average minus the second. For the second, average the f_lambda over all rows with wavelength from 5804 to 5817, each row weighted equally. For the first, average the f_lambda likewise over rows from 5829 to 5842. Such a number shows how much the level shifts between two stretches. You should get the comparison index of 0.5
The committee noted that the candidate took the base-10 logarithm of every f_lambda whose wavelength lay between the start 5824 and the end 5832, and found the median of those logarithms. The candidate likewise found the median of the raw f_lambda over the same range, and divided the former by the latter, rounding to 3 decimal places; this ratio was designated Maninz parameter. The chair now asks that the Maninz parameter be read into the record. 0.087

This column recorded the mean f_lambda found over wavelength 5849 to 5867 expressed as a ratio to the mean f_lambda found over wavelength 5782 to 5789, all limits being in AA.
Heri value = 0.85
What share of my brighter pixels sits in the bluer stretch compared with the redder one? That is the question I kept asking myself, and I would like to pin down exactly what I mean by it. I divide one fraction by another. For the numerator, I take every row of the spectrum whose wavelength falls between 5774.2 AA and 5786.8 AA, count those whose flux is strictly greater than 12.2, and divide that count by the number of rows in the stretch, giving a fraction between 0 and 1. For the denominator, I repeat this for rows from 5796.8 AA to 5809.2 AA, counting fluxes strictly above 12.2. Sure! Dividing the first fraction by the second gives 1.00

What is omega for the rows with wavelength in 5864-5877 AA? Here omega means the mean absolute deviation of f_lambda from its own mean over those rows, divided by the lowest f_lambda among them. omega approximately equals 0.093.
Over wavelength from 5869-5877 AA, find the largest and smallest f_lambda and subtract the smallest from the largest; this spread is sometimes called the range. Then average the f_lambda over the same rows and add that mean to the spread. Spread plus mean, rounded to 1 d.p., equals 15.3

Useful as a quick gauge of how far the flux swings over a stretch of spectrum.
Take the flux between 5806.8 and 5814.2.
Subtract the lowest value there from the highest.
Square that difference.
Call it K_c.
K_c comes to 0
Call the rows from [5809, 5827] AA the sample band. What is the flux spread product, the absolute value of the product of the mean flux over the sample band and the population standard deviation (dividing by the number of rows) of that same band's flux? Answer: 20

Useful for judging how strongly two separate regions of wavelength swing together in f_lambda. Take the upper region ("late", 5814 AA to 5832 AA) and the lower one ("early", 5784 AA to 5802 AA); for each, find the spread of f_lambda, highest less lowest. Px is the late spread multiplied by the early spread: 10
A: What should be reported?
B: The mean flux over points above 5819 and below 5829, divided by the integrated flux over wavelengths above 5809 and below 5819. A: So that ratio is 0.091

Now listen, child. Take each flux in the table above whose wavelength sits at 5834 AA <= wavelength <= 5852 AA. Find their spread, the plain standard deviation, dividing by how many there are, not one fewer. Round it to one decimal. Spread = 1.2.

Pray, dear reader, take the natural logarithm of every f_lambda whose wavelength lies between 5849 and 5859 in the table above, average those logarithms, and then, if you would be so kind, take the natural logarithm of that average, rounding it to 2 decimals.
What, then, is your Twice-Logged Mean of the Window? 0.89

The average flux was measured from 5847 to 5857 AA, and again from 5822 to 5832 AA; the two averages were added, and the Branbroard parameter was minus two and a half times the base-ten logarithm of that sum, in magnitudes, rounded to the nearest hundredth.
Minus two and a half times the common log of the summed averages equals -3.42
